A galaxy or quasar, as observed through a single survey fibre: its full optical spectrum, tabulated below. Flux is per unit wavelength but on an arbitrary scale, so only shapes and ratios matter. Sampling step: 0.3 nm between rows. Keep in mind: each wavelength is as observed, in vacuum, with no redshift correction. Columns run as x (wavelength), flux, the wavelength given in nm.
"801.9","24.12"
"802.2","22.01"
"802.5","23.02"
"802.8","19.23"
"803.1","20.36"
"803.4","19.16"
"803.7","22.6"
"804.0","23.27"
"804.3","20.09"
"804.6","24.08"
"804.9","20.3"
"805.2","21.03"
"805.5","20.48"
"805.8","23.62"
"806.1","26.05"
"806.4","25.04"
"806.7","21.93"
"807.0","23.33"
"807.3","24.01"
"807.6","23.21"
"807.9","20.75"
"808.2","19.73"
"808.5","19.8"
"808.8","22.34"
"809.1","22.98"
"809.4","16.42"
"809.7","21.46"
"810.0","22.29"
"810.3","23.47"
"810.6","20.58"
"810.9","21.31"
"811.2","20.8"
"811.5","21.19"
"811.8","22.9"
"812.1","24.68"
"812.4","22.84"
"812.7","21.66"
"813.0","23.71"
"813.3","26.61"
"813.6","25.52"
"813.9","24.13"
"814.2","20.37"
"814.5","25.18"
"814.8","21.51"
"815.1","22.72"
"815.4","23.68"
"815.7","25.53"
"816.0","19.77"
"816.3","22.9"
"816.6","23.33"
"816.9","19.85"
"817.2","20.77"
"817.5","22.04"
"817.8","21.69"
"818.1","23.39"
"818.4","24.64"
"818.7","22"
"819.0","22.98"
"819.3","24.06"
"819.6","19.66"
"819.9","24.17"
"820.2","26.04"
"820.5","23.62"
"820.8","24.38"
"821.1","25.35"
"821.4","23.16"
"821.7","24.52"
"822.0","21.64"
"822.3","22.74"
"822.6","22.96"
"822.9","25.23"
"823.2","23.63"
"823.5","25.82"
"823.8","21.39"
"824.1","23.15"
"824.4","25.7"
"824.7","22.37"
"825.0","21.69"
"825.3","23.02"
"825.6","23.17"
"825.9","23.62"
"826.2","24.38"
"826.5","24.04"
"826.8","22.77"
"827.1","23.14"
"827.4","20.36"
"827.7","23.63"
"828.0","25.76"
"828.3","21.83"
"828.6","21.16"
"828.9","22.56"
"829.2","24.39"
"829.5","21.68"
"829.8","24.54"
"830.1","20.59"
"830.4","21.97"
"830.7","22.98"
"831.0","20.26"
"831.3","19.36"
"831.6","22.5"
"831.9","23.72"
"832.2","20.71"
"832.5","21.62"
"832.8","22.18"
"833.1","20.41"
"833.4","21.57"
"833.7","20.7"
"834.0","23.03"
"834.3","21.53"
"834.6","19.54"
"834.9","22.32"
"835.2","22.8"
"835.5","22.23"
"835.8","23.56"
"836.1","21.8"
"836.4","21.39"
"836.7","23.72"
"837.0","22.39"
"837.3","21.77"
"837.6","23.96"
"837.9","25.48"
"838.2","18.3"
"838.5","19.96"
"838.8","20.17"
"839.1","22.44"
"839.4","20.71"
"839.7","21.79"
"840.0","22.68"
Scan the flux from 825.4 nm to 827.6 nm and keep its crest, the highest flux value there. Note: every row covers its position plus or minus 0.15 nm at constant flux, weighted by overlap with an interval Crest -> 24.38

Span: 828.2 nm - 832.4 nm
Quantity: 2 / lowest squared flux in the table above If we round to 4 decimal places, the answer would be 0.0053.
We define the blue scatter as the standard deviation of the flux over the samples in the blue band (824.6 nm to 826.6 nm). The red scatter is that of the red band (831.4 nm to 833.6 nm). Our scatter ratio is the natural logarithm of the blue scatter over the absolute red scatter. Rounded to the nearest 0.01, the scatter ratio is -0.18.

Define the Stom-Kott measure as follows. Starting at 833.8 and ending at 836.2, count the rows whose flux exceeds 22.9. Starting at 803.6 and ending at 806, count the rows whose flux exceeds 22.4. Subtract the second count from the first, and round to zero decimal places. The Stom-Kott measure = -2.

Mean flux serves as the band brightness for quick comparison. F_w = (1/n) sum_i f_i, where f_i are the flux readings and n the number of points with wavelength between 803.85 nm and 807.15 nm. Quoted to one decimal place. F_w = 22.7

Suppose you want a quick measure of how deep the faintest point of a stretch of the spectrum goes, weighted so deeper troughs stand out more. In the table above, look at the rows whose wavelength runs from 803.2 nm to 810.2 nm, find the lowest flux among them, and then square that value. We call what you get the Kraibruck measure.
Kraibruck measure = 270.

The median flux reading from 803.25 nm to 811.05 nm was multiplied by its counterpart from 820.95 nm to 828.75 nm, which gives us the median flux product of 512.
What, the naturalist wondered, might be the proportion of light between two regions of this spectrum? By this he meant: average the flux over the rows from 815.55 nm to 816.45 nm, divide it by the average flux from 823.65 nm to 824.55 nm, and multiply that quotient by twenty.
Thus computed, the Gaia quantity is 19.4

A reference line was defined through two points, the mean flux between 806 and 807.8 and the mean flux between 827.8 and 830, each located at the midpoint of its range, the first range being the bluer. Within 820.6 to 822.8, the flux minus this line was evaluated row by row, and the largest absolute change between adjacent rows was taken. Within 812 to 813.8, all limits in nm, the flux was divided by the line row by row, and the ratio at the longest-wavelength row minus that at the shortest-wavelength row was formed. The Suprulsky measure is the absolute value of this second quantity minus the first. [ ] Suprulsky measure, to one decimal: 2.8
